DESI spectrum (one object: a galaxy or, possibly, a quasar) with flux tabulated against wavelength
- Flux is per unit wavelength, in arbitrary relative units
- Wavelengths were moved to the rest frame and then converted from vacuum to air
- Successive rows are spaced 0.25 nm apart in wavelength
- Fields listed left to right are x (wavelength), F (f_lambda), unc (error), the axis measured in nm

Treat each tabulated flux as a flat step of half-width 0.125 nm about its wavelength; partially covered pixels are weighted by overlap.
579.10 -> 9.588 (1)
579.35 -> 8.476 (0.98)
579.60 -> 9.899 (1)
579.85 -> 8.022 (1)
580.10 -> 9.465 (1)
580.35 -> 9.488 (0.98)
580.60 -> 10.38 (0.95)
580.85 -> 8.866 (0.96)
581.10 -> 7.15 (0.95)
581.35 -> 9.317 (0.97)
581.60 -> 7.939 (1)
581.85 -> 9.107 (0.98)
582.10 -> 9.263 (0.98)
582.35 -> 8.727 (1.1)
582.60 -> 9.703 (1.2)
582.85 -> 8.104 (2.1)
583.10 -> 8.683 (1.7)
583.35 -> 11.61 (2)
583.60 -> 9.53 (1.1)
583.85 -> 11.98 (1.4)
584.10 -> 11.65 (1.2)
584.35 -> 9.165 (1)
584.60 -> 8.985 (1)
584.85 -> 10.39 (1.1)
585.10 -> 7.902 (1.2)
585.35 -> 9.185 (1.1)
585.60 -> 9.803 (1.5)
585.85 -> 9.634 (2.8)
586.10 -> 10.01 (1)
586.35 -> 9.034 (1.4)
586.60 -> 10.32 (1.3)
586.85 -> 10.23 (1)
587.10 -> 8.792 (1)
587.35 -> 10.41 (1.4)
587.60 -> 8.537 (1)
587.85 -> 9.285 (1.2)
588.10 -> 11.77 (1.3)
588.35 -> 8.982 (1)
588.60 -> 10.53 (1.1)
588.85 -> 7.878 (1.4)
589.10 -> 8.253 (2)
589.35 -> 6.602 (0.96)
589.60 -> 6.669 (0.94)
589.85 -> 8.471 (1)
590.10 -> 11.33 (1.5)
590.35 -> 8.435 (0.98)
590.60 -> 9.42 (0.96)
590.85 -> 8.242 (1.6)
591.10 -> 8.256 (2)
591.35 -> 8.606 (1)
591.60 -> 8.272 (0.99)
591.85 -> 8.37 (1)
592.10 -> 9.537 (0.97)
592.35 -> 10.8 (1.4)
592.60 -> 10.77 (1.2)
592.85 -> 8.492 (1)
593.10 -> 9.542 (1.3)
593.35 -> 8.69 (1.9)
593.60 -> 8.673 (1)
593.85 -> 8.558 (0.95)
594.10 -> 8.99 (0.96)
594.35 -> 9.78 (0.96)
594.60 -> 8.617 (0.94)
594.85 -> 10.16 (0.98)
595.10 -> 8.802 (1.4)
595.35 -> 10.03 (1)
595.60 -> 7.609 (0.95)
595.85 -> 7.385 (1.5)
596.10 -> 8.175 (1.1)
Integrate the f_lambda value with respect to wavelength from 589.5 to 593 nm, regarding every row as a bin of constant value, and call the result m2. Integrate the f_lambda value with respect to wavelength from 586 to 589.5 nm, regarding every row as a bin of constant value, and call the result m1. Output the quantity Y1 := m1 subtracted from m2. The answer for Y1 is -1.1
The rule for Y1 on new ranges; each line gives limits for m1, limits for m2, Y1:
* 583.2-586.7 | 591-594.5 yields -2.9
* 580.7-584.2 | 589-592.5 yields -2.5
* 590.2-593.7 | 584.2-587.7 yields 1.6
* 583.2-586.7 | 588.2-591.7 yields -4.7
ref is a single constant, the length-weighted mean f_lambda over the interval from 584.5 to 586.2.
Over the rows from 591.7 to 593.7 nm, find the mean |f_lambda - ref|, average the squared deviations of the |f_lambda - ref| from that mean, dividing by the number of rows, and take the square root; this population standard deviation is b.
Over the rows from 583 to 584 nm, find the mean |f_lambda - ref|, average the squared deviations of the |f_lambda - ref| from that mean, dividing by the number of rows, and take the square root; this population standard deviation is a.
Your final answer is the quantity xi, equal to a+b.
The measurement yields 1.46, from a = 1.0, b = 0.5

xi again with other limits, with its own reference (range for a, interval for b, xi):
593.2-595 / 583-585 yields 1.10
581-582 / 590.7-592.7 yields 1.26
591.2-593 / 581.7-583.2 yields 0.79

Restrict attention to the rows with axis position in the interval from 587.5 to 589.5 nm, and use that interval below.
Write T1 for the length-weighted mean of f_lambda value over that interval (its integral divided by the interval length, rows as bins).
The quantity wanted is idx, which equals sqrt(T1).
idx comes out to 2.99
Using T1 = 8.96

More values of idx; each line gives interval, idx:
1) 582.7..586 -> 3.12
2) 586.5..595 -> 3.02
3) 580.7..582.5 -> 2.94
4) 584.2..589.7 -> 3.04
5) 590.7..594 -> 3.00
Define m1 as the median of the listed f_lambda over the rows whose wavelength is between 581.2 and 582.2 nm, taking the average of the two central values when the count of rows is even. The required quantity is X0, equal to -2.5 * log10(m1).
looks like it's -2.41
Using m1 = 9.2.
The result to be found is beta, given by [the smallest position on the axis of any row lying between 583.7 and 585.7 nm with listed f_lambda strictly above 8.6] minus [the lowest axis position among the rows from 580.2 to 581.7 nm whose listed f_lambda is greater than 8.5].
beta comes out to 3.50 nm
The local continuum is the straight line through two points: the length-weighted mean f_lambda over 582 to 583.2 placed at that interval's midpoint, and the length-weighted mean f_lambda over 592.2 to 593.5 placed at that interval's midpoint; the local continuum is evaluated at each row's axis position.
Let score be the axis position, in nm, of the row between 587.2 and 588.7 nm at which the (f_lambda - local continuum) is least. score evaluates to 587.60 nm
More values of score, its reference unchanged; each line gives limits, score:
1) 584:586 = 585.10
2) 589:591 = 589.35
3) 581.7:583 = 582.85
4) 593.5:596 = 595.85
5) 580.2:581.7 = 581.10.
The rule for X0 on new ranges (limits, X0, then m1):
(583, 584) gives -2.56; 10.6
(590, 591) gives -2.38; 8.9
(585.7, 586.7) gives -2.48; 9.8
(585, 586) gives -2.43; 9.4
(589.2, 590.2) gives -2.20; 7.6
